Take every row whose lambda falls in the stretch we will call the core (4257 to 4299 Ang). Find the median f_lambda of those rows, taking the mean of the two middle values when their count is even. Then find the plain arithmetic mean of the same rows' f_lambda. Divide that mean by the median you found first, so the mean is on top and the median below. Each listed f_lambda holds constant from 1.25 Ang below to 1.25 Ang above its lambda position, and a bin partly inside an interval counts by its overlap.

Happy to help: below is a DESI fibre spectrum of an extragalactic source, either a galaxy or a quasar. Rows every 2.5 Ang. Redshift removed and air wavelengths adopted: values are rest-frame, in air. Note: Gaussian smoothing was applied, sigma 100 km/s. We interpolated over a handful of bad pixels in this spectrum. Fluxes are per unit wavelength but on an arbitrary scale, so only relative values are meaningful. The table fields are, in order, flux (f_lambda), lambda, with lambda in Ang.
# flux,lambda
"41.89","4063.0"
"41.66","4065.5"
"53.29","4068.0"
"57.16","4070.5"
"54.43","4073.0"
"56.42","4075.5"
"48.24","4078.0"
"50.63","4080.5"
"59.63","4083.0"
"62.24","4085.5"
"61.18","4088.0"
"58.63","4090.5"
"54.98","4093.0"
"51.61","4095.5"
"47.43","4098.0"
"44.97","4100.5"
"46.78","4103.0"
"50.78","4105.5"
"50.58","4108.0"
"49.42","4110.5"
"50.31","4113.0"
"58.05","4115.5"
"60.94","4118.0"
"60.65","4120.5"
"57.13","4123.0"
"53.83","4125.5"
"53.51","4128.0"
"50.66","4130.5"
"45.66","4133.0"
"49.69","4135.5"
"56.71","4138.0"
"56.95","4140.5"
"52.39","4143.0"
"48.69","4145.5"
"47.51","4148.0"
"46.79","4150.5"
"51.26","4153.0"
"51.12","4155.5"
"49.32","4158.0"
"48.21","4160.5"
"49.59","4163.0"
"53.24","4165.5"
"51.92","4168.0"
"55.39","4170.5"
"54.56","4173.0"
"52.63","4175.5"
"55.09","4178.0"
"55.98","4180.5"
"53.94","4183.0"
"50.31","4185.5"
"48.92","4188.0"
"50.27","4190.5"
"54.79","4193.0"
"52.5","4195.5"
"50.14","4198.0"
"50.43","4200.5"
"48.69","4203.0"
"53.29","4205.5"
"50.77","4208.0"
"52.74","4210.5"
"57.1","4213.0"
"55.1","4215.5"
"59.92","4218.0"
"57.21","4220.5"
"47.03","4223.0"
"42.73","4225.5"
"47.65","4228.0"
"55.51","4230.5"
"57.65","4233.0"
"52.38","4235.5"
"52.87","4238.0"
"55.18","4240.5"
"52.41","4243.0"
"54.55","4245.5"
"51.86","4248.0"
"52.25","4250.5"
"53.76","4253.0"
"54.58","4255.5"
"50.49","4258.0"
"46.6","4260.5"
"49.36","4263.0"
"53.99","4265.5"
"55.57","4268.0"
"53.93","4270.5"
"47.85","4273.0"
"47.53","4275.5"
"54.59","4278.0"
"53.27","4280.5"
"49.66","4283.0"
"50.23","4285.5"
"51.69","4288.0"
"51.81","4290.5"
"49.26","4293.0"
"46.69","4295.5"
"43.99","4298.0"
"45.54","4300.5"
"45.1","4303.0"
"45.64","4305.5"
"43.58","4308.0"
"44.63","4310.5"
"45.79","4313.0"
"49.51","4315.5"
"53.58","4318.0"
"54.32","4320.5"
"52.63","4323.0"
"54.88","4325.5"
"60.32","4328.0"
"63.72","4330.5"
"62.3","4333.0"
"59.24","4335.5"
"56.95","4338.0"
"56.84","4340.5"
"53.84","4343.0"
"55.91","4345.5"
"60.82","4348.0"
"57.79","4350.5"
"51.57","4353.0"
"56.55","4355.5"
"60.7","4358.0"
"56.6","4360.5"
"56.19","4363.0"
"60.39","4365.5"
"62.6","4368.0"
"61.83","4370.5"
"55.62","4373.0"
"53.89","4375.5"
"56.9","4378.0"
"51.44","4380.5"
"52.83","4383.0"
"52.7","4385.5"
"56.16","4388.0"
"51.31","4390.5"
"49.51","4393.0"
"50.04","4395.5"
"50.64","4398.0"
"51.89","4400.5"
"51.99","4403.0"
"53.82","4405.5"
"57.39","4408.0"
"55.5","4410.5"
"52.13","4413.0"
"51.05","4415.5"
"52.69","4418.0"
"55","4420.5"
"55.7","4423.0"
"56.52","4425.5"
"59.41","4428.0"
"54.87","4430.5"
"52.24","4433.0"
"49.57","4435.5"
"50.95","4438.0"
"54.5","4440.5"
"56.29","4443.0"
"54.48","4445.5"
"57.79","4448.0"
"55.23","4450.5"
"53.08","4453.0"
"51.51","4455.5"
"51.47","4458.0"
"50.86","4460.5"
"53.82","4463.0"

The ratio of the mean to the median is 1.00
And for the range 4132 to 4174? 1.00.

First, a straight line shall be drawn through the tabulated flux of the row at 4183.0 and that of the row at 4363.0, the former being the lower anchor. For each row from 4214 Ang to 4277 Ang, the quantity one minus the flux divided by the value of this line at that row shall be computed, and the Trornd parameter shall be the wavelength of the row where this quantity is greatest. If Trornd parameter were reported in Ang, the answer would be 4225.5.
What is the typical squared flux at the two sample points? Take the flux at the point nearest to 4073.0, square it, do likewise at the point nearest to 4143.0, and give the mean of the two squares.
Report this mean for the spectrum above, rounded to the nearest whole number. 2854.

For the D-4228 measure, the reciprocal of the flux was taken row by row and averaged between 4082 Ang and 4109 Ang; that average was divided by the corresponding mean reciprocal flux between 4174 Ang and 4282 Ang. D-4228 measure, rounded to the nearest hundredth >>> 0.99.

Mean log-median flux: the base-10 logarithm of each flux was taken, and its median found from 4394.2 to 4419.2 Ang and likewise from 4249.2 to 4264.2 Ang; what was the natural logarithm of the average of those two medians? 0.539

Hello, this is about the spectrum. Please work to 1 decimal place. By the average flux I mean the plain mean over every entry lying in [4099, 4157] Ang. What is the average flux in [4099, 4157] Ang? 51.9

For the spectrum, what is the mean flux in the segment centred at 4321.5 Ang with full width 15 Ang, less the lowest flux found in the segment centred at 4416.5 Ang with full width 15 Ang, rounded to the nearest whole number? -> 3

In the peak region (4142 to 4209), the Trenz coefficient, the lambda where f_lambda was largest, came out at 4180.5 Ang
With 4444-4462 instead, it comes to 4448.0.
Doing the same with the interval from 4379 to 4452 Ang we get 4428.0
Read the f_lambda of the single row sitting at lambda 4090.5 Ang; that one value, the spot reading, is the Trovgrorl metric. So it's 58.63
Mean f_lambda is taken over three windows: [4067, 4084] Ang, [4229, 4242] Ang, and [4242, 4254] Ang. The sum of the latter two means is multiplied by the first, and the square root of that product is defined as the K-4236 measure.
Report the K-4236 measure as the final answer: 76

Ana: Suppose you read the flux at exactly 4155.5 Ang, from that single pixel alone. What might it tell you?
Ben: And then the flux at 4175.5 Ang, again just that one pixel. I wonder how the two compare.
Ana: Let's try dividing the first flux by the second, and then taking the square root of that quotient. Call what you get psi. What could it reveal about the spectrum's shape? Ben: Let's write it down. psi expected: 0.99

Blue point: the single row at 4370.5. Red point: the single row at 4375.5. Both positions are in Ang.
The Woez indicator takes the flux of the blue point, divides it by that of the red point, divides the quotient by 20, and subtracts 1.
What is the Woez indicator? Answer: -0.943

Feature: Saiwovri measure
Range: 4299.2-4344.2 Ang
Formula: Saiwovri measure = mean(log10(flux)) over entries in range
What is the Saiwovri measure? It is 1.72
